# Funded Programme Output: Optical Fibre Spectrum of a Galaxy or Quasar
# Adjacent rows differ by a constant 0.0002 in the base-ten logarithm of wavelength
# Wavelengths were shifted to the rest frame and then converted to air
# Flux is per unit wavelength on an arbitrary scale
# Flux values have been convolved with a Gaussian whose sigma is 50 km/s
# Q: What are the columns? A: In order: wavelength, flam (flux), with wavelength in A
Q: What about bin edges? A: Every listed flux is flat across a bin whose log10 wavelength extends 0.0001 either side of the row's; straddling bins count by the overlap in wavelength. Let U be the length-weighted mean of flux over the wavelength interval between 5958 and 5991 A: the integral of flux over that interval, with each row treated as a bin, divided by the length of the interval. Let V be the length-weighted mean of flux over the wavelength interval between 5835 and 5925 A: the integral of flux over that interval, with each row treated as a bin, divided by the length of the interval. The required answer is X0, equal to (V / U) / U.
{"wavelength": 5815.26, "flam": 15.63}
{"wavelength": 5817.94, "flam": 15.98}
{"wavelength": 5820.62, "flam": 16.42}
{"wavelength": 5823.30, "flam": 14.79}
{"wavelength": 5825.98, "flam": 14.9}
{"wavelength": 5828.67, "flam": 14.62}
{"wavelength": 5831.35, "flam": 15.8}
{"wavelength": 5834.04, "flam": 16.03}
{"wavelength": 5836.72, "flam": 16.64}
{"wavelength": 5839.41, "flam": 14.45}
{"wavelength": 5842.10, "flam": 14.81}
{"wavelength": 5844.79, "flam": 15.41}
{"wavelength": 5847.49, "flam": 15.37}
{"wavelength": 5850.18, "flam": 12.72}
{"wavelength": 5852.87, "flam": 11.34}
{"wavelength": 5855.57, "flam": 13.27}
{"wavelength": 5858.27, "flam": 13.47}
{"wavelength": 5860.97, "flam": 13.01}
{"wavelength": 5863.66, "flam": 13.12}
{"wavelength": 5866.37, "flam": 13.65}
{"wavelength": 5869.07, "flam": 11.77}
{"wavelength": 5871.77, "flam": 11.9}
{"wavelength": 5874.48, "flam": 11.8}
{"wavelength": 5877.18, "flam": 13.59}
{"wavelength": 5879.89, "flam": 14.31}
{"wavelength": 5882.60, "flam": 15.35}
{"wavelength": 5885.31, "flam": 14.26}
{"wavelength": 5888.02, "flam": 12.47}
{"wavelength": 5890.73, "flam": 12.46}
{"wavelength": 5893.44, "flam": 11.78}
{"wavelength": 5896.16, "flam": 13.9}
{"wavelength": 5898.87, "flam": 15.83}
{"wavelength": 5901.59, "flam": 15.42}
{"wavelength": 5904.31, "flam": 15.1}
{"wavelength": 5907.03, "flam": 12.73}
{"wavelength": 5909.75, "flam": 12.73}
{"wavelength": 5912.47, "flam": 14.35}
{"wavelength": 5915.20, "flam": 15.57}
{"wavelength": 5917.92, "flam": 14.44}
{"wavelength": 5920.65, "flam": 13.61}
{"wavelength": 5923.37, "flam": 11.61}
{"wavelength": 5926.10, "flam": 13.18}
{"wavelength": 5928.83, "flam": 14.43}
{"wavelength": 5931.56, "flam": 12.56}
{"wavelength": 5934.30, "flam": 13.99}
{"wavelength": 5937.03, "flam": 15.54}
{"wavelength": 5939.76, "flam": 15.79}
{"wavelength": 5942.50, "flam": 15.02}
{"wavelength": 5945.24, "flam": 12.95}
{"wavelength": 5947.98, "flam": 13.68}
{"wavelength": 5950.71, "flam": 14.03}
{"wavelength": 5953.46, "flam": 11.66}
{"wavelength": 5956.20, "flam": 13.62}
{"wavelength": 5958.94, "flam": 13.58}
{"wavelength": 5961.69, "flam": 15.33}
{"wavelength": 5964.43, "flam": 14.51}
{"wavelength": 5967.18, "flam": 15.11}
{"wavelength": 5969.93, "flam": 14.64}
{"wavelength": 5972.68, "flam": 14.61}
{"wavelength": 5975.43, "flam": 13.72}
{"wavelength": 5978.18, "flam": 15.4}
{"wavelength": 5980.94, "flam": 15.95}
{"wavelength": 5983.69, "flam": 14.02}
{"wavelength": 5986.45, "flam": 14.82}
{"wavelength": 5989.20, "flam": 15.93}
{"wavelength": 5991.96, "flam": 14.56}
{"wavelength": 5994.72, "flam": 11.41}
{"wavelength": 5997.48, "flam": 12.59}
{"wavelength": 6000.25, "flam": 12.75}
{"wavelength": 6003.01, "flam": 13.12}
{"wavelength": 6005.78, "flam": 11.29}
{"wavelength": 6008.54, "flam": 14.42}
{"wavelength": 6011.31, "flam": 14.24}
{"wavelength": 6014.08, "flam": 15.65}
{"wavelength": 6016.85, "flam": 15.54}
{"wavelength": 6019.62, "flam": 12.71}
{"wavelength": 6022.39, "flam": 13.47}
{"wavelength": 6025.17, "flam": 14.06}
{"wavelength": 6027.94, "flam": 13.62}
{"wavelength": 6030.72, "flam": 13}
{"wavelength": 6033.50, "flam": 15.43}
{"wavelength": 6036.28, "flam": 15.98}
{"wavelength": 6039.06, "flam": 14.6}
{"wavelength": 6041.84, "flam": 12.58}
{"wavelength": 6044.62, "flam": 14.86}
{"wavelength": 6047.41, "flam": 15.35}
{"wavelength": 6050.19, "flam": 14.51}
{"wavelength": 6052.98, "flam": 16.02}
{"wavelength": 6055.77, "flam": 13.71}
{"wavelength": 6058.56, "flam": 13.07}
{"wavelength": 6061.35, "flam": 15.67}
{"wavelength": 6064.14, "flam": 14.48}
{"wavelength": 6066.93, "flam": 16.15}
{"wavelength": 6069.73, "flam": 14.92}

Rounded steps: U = 14.8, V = 13.7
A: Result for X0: 0.062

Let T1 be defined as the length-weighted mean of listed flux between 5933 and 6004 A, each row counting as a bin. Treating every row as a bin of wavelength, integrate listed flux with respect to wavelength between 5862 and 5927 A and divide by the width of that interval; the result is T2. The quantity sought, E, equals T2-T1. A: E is -0.6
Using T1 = 14.2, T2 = 13.5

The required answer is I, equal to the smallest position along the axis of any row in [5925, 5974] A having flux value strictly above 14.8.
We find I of 5937.03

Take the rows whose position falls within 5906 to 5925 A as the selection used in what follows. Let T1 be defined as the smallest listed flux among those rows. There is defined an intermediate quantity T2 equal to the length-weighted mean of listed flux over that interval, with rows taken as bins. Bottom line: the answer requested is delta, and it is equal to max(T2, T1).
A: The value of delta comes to 13.6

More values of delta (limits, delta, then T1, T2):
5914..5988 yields 14.2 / 11.61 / 14.2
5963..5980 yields 14.7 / 13.72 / 14.7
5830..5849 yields 15.5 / 14.45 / 15.5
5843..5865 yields 13.5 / 11.34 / 13.5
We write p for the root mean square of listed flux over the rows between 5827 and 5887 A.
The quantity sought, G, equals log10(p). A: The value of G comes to 1.15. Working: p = 14.0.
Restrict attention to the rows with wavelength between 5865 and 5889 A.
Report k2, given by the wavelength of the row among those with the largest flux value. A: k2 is 5882.60 A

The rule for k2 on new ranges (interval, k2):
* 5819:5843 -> 5836.72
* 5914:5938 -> 5915.20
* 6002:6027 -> 6014.08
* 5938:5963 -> 5939.76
